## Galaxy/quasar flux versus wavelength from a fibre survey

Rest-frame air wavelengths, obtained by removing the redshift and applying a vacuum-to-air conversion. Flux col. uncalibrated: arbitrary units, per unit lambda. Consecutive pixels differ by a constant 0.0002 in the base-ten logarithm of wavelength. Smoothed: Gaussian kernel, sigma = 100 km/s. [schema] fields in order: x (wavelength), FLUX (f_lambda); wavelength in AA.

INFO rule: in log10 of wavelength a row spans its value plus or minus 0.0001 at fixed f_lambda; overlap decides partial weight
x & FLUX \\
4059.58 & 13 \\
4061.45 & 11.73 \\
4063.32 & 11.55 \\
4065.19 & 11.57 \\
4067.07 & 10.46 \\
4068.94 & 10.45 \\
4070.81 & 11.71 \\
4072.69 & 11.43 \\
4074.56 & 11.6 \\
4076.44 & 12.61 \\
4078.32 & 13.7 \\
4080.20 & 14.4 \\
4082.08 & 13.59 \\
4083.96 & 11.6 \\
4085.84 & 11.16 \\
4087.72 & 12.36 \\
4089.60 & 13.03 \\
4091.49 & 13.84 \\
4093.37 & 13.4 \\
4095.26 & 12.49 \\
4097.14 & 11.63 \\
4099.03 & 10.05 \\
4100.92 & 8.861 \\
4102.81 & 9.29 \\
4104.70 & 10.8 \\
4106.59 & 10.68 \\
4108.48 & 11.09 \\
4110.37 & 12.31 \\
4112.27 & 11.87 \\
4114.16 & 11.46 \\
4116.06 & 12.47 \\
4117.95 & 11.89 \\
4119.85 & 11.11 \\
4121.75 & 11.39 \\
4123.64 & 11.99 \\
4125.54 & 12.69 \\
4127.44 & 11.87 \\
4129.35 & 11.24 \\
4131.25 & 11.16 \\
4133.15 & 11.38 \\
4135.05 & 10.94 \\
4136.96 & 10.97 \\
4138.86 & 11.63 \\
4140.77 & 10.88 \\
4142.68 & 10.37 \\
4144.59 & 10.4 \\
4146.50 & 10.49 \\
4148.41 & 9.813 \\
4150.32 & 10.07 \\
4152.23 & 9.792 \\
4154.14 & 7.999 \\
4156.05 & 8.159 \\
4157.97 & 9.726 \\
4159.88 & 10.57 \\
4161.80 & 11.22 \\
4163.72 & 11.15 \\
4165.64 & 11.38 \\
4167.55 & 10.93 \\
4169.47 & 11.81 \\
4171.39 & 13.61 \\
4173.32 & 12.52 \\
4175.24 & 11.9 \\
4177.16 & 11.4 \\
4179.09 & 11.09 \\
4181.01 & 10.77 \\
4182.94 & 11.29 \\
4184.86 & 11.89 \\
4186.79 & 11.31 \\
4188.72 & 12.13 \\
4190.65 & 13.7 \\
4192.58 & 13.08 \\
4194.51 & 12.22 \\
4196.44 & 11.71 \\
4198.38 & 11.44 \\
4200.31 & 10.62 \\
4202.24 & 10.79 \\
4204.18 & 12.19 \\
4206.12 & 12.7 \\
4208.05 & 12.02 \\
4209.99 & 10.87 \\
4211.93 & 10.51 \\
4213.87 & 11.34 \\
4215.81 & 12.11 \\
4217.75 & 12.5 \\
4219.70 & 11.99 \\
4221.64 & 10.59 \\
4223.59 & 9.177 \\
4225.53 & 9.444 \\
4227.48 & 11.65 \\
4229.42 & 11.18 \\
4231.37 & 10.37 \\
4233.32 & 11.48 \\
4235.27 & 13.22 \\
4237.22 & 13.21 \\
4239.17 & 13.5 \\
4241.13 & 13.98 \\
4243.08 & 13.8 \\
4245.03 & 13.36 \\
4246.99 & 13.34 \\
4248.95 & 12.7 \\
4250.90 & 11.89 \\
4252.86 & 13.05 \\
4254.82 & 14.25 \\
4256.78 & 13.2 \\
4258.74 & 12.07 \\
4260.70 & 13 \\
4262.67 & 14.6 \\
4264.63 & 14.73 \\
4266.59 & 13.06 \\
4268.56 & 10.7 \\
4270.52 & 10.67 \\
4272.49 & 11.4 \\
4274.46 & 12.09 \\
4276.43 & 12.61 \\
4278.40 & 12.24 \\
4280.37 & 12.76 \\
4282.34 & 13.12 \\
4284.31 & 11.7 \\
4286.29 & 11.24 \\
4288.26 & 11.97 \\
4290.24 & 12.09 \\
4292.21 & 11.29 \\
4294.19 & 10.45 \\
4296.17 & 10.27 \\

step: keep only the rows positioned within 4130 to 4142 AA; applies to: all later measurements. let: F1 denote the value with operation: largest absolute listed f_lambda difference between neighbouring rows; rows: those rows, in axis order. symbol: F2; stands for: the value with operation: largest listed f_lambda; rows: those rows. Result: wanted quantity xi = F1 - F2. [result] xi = -10.9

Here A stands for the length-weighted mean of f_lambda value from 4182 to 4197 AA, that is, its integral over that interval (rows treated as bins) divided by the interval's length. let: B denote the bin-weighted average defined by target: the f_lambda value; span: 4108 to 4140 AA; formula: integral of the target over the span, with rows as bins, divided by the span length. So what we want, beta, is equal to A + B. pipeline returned 23.8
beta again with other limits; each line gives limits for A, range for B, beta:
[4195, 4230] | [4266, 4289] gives 23.2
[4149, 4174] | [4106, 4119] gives 22.4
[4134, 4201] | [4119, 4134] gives 22.7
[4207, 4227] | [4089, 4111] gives 22.5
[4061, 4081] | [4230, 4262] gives 24.8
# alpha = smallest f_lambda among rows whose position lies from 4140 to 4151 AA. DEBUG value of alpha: 9.813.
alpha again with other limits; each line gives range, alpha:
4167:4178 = 10.93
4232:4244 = 11.48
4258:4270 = 10.7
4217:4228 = 9.177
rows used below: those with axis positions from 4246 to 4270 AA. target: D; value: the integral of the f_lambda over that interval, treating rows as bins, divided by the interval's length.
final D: 13.0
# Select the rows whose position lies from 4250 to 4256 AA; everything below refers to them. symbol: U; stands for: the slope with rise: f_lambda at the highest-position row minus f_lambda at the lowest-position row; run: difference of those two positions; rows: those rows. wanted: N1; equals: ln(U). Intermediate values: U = 0.60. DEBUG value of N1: -0.5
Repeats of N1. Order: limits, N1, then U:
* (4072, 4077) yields -1.2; 0.31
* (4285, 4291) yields -1.5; 0.22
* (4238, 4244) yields -2.6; 0.08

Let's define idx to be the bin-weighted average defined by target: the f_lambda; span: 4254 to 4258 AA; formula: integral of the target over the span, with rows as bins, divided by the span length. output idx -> 13.6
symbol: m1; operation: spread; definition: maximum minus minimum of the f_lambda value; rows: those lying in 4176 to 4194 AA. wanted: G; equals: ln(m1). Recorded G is 1.08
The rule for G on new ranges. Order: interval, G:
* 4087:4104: 1.61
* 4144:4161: 0.94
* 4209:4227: 1.20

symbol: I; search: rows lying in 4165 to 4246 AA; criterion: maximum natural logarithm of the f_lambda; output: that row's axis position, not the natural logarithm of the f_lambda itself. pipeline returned 4241.13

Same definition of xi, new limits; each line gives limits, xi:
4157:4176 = -11.8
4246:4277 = -12.4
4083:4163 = -12.0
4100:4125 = -11.0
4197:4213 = -11.3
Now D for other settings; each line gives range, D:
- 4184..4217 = 11.8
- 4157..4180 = 11.4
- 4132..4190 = 10.9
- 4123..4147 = 11.2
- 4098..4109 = 10.1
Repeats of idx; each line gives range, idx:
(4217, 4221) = 12.1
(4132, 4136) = 11.2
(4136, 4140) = 11.3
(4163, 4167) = 11.3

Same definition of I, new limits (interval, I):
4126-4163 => 4127.44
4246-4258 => 4254.82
